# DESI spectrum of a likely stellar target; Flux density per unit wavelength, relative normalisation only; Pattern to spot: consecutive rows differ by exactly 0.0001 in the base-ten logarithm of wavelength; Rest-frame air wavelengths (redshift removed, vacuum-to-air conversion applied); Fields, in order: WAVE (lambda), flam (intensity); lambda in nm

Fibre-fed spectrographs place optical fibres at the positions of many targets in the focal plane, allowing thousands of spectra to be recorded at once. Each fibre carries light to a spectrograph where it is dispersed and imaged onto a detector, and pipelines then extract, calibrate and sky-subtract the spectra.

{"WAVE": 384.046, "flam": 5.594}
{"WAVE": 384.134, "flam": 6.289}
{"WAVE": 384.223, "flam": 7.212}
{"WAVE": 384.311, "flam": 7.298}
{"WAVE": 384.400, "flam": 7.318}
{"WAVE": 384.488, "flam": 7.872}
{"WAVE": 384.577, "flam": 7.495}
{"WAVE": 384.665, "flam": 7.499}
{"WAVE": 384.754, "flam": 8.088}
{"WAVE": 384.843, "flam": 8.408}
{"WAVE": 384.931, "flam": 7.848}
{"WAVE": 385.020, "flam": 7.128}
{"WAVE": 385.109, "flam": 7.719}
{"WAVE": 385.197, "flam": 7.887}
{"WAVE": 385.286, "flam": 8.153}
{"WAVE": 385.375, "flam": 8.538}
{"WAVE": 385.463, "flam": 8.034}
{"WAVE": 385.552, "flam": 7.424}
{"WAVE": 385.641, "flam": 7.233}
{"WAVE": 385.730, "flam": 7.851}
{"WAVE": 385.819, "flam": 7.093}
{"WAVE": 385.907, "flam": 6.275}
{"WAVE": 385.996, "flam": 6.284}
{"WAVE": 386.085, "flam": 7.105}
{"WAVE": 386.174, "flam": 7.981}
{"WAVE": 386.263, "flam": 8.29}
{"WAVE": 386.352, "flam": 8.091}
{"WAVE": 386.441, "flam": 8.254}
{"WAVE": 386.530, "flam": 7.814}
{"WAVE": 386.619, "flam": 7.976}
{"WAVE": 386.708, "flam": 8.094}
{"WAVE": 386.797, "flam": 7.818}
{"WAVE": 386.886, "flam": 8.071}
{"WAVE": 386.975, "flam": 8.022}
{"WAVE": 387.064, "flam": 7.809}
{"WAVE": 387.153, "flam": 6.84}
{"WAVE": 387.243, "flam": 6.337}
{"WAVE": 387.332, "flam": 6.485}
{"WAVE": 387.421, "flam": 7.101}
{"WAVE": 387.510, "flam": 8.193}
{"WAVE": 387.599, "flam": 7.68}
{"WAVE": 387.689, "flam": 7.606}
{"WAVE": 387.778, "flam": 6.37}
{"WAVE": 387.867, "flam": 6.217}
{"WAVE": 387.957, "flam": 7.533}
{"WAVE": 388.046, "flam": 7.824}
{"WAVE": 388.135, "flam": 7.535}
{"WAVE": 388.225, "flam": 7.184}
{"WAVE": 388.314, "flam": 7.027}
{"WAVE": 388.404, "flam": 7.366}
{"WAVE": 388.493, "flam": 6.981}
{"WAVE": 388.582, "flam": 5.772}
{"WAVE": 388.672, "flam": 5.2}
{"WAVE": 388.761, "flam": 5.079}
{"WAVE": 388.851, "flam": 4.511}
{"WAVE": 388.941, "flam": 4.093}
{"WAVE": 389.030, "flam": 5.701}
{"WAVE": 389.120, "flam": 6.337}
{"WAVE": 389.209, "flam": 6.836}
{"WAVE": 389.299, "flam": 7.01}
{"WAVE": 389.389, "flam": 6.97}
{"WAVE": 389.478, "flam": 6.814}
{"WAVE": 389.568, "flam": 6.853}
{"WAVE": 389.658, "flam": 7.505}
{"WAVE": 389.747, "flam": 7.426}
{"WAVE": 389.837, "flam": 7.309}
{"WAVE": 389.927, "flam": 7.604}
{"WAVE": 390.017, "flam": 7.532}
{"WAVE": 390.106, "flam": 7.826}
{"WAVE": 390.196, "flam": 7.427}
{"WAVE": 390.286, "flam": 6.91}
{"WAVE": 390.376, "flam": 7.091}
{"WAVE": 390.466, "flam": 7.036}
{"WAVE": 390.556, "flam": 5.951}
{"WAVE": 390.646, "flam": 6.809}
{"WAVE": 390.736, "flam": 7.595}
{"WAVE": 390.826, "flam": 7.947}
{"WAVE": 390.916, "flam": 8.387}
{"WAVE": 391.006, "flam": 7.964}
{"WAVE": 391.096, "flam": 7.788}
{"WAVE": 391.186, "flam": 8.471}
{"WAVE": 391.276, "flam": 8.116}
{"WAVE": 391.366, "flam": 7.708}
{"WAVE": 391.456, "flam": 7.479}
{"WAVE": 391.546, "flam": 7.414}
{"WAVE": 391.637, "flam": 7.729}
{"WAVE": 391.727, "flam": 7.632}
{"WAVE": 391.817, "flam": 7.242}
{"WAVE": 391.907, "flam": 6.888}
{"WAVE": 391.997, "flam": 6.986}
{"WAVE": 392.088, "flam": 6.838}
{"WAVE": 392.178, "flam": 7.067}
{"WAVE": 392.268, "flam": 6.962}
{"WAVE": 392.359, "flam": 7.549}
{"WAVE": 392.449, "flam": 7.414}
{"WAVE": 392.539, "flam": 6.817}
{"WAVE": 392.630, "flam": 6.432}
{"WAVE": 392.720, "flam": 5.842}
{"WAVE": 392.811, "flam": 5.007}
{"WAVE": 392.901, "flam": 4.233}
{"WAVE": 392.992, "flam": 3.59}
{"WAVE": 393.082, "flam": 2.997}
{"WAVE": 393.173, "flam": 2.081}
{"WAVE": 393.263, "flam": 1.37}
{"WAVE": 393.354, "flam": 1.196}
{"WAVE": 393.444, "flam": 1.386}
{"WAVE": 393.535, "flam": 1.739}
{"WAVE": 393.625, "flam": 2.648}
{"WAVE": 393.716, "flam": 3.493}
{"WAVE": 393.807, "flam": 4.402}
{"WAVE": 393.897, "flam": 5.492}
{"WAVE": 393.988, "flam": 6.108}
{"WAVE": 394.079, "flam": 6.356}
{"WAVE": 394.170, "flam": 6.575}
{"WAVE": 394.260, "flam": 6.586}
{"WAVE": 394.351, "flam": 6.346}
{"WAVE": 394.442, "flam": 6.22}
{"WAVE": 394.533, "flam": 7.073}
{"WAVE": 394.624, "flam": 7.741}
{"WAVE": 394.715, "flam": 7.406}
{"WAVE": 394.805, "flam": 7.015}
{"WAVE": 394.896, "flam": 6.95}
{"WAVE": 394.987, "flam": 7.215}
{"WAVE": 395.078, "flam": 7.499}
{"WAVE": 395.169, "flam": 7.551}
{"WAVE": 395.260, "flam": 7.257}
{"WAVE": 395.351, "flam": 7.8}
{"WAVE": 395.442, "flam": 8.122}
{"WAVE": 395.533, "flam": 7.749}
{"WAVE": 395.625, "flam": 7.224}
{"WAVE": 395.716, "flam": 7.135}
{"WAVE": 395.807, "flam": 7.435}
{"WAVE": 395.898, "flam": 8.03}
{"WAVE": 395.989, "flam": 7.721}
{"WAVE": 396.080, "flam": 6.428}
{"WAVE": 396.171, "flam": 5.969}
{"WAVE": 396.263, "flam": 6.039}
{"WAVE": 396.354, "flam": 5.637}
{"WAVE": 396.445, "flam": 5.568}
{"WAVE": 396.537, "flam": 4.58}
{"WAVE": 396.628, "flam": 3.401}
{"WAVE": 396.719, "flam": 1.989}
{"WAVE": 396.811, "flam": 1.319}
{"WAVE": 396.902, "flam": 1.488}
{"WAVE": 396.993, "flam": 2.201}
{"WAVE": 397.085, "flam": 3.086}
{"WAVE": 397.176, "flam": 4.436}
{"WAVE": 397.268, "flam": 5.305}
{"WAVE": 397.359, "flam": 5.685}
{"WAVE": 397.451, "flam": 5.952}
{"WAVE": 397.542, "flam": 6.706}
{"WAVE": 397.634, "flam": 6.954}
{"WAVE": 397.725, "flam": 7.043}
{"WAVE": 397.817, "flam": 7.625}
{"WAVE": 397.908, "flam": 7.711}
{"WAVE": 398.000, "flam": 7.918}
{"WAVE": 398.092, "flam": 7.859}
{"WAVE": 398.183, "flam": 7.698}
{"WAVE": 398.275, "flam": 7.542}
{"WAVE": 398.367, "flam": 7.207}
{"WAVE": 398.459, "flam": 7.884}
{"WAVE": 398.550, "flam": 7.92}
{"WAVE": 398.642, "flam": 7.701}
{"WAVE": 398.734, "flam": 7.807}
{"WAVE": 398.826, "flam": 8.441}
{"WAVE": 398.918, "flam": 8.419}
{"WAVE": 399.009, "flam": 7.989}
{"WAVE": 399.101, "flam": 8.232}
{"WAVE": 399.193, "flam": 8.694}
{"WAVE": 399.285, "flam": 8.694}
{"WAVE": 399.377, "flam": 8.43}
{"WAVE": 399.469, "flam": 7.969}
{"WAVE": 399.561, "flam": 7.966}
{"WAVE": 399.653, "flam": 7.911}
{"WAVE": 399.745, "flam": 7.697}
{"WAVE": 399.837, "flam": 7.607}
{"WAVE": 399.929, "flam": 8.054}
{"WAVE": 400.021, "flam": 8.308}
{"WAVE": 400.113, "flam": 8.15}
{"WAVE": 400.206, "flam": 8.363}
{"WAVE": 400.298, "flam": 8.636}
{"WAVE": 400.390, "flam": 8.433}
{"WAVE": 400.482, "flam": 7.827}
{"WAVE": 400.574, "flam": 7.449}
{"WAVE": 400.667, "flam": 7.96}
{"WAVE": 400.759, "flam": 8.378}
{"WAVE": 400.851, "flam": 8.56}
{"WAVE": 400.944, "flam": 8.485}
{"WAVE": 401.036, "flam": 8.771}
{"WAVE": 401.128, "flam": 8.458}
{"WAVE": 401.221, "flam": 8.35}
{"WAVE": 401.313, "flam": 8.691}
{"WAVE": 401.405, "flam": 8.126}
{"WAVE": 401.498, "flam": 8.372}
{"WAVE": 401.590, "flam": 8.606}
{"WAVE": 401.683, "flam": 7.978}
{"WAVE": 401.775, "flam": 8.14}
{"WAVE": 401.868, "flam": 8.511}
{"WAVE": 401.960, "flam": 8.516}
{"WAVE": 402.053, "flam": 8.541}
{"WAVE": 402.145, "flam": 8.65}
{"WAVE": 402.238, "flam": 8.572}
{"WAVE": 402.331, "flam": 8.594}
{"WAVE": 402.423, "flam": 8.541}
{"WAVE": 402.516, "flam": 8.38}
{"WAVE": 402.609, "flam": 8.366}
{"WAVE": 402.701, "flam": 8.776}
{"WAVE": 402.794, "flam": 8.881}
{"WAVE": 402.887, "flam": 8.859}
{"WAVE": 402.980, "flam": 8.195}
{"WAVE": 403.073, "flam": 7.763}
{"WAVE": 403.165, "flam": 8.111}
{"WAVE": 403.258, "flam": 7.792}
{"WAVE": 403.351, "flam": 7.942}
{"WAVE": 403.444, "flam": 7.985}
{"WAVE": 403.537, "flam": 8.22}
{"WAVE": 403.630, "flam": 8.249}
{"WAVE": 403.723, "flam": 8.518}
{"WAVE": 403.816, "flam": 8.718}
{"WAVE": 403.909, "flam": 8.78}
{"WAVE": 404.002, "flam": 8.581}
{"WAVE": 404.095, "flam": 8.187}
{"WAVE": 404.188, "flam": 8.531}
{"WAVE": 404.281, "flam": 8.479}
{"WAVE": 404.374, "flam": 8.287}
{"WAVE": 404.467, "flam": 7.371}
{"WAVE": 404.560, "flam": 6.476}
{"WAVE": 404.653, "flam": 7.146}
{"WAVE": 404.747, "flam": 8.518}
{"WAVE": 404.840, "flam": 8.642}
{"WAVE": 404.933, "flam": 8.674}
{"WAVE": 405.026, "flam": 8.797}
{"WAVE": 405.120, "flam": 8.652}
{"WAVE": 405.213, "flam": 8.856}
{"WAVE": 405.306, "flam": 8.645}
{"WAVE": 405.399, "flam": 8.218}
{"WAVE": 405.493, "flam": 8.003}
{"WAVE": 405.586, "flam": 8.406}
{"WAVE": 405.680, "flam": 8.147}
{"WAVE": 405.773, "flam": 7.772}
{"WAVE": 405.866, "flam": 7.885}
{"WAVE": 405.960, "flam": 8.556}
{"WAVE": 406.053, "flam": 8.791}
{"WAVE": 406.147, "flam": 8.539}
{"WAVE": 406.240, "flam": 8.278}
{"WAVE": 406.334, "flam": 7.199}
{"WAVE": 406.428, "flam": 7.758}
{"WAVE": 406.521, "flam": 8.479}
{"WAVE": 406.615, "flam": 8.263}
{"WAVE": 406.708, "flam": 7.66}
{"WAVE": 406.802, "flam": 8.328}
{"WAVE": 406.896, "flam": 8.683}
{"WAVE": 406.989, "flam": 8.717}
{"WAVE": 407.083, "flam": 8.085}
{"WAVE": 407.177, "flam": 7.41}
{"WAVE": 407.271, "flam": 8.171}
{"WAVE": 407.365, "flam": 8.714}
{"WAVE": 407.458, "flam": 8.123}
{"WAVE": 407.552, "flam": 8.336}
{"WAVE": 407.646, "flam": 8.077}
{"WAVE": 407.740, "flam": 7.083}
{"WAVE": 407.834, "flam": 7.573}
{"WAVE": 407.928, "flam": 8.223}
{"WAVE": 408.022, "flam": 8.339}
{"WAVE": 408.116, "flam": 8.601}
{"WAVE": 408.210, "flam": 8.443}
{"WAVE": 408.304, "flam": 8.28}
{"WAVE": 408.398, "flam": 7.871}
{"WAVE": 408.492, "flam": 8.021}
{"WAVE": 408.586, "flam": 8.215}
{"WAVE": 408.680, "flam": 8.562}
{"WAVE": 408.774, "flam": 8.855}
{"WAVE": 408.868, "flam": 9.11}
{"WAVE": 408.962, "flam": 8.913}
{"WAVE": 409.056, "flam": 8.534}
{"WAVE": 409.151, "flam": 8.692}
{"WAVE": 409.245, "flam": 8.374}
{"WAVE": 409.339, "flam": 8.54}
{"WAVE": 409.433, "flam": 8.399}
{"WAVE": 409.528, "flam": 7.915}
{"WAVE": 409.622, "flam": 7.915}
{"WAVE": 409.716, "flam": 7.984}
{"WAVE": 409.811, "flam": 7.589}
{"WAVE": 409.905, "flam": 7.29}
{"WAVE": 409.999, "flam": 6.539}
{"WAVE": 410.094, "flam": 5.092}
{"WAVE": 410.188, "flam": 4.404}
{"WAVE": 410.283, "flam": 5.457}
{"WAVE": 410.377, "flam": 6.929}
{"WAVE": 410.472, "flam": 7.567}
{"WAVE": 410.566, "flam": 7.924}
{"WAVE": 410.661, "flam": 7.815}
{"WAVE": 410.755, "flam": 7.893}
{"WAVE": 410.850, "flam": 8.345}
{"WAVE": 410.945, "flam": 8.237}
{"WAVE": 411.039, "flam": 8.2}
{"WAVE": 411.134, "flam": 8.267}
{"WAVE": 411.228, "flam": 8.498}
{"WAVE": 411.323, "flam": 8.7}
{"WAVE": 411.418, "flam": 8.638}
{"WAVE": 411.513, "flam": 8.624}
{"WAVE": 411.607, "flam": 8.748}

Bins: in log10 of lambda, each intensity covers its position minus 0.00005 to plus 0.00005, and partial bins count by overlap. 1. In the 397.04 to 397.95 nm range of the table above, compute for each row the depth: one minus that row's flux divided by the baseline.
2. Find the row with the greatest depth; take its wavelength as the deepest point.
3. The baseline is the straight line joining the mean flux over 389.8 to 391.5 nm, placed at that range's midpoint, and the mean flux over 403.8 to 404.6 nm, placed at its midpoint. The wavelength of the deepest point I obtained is 397.085 nm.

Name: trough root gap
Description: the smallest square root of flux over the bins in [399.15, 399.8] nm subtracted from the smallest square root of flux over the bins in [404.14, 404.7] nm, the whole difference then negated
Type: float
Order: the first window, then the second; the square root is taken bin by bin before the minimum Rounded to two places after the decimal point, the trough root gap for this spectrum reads 0.23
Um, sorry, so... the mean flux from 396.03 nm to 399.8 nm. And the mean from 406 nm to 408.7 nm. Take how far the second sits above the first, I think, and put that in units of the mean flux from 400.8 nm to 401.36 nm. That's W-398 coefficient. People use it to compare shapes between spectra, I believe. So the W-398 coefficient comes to 0.20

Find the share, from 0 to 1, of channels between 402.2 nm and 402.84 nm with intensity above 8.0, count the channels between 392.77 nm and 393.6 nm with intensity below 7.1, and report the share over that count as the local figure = 0.11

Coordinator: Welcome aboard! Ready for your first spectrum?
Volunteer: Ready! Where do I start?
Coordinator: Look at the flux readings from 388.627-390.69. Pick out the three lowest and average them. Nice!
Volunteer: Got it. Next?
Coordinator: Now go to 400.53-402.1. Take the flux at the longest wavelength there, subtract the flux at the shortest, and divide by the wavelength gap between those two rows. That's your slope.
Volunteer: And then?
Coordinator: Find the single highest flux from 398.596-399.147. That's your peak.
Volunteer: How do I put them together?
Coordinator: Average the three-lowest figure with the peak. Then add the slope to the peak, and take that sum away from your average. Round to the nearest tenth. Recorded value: -2.7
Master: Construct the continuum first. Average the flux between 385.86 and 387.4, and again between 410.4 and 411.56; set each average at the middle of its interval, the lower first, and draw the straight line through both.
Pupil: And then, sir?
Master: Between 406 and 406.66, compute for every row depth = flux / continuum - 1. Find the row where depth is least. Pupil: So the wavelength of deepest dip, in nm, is 406.334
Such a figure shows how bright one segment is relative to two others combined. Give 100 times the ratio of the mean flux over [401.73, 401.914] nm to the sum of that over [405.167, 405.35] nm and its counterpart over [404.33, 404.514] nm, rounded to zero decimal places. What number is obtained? 50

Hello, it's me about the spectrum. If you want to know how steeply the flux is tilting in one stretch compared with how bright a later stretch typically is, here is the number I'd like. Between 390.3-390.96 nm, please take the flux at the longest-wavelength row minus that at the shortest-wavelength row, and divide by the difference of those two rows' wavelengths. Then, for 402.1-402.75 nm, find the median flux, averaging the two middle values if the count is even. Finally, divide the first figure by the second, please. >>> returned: 0.28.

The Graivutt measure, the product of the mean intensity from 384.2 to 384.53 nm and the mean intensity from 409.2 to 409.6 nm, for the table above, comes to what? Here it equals 61.7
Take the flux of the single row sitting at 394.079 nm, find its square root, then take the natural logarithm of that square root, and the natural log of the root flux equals 0.92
